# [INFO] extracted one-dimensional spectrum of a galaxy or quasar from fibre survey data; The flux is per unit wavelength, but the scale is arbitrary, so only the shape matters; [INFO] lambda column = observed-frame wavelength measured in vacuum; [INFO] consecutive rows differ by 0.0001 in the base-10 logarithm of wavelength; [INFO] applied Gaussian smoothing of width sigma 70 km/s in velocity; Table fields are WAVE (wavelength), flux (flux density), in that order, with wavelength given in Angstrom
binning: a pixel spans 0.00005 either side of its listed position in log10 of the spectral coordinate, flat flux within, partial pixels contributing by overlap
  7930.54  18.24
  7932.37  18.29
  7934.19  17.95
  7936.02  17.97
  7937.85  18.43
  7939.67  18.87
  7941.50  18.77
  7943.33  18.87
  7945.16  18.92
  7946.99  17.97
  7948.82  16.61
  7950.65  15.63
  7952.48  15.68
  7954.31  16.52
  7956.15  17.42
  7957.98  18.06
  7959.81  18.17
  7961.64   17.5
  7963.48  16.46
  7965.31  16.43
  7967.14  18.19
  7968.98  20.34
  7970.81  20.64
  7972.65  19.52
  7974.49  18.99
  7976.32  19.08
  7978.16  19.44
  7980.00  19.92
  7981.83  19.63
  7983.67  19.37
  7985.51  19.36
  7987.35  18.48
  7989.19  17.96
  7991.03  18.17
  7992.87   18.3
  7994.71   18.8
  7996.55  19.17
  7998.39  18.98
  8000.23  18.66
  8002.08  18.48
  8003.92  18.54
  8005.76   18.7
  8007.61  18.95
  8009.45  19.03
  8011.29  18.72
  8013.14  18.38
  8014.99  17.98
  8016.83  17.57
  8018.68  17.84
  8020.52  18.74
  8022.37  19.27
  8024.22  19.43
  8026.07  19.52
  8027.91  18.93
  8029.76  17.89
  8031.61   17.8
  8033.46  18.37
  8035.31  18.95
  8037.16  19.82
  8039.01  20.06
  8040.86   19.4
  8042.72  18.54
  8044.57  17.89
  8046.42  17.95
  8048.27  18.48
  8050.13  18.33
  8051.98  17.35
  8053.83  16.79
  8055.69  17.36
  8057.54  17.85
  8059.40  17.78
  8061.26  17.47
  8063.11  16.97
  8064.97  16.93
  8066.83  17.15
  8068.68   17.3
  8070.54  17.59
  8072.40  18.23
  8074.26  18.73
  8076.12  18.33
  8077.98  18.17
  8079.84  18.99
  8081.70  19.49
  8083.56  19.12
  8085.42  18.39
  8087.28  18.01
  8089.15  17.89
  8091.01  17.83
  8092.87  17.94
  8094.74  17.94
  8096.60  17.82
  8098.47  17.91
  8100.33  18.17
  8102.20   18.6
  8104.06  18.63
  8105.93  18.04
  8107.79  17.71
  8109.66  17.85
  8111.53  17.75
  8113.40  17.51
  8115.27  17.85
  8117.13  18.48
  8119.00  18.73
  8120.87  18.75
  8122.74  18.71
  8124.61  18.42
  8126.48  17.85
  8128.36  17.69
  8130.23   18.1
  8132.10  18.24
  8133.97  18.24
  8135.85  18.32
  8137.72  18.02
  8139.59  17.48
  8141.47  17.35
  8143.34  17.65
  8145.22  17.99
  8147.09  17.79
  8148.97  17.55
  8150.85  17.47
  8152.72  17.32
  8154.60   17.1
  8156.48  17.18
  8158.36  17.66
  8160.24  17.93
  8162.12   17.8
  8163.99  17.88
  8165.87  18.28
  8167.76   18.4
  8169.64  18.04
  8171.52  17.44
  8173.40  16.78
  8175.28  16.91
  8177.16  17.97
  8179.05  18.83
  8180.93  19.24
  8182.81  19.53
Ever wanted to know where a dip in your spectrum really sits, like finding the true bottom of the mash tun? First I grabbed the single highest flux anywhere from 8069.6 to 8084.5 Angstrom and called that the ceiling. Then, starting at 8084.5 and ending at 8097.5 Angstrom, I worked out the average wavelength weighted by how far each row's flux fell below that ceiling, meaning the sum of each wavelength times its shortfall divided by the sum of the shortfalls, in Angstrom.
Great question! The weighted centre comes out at 8091.3 Angstrom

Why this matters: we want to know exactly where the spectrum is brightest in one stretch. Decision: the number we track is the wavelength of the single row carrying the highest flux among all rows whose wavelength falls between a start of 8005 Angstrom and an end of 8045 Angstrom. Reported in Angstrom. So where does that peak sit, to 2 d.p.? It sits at 8039.01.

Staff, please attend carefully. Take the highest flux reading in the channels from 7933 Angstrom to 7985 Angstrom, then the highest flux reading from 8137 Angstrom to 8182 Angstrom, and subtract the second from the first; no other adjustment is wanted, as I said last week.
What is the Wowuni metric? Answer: 1.4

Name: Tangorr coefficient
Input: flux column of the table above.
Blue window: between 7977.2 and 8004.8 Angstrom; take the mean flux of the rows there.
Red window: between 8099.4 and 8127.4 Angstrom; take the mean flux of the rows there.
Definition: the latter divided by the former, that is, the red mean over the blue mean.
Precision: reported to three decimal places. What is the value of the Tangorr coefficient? 0.964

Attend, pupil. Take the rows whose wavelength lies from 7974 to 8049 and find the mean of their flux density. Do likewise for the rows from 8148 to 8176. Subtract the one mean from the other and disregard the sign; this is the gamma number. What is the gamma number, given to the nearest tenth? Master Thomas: 1.2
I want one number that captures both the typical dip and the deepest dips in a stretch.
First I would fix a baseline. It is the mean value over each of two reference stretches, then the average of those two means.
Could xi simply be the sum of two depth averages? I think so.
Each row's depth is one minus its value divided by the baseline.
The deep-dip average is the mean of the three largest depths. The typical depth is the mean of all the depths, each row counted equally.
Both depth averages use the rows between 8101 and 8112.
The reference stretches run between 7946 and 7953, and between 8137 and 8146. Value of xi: -0.10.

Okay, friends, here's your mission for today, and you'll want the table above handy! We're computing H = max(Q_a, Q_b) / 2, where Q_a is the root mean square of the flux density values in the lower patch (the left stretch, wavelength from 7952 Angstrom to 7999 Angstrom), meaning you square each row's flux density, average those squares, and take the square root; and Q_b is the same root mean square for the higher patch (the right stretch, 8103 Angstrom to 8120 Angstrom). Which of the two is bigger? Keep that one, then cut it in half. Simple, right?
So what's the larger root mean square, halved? 9.26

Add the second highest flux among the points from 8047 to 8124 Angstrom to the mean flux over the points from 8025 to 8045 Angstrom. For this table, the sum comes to 38.0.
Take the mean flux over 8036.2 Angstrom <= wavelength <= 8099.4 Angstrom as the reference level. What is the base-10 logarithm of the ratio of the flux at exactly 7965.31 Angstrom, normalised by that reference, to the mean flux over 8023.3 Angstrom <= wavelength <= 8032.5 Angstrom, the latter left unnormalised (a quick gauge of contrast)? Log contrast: -1.31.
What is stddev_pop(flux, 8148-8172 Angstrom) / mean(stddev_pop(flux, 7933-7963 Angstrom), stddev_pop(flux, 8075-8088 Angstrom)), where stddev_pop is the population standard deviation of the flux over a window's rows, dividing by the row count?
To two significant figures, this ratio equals 0.50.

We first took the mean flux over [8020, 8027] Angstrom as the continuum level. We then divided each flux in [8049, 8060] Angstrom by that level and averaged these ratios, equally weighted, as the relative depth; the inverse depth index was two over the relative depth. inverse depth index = 2.19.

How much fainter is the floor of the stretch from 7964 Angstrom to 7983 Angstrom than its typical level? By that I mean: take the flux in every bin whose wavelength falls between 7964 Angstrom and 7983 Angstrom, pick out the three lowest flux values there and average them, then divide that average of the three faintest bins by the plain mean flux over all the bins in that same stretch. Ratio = 0.93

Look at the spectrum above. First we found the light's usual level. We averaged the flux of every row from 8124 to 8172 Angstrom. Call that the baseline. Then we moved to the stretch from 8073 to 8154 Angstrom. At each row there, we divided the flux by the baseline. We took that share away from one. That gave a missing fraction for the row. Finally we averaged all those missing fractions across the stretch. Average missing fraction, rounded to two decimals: -0.02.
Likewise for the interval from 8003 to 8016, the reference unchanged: -0.04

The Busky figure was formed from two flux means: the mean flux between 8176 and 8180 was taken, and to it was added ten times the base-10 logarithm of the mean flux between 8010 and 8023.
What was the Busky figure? 31.0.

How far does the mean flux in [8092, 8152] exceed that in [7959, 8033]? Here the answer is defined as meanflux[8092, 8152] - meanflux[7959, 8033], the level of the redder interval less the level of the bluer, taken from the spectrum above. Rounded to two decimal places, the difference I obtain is -0.67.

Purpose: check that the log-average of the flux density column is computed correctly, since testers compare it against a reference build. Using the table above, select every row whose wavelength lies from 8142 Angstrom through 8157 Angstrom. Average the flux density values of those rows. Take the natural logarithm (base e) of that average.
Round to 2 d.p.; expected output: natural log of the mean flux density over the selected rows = 2.86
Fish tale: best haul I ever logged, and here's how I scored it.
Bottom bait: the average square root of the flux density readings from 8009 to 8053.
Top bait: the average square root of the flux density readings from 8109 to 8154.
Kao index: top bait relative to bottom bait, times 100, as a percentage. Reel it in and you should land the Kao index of 98.3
